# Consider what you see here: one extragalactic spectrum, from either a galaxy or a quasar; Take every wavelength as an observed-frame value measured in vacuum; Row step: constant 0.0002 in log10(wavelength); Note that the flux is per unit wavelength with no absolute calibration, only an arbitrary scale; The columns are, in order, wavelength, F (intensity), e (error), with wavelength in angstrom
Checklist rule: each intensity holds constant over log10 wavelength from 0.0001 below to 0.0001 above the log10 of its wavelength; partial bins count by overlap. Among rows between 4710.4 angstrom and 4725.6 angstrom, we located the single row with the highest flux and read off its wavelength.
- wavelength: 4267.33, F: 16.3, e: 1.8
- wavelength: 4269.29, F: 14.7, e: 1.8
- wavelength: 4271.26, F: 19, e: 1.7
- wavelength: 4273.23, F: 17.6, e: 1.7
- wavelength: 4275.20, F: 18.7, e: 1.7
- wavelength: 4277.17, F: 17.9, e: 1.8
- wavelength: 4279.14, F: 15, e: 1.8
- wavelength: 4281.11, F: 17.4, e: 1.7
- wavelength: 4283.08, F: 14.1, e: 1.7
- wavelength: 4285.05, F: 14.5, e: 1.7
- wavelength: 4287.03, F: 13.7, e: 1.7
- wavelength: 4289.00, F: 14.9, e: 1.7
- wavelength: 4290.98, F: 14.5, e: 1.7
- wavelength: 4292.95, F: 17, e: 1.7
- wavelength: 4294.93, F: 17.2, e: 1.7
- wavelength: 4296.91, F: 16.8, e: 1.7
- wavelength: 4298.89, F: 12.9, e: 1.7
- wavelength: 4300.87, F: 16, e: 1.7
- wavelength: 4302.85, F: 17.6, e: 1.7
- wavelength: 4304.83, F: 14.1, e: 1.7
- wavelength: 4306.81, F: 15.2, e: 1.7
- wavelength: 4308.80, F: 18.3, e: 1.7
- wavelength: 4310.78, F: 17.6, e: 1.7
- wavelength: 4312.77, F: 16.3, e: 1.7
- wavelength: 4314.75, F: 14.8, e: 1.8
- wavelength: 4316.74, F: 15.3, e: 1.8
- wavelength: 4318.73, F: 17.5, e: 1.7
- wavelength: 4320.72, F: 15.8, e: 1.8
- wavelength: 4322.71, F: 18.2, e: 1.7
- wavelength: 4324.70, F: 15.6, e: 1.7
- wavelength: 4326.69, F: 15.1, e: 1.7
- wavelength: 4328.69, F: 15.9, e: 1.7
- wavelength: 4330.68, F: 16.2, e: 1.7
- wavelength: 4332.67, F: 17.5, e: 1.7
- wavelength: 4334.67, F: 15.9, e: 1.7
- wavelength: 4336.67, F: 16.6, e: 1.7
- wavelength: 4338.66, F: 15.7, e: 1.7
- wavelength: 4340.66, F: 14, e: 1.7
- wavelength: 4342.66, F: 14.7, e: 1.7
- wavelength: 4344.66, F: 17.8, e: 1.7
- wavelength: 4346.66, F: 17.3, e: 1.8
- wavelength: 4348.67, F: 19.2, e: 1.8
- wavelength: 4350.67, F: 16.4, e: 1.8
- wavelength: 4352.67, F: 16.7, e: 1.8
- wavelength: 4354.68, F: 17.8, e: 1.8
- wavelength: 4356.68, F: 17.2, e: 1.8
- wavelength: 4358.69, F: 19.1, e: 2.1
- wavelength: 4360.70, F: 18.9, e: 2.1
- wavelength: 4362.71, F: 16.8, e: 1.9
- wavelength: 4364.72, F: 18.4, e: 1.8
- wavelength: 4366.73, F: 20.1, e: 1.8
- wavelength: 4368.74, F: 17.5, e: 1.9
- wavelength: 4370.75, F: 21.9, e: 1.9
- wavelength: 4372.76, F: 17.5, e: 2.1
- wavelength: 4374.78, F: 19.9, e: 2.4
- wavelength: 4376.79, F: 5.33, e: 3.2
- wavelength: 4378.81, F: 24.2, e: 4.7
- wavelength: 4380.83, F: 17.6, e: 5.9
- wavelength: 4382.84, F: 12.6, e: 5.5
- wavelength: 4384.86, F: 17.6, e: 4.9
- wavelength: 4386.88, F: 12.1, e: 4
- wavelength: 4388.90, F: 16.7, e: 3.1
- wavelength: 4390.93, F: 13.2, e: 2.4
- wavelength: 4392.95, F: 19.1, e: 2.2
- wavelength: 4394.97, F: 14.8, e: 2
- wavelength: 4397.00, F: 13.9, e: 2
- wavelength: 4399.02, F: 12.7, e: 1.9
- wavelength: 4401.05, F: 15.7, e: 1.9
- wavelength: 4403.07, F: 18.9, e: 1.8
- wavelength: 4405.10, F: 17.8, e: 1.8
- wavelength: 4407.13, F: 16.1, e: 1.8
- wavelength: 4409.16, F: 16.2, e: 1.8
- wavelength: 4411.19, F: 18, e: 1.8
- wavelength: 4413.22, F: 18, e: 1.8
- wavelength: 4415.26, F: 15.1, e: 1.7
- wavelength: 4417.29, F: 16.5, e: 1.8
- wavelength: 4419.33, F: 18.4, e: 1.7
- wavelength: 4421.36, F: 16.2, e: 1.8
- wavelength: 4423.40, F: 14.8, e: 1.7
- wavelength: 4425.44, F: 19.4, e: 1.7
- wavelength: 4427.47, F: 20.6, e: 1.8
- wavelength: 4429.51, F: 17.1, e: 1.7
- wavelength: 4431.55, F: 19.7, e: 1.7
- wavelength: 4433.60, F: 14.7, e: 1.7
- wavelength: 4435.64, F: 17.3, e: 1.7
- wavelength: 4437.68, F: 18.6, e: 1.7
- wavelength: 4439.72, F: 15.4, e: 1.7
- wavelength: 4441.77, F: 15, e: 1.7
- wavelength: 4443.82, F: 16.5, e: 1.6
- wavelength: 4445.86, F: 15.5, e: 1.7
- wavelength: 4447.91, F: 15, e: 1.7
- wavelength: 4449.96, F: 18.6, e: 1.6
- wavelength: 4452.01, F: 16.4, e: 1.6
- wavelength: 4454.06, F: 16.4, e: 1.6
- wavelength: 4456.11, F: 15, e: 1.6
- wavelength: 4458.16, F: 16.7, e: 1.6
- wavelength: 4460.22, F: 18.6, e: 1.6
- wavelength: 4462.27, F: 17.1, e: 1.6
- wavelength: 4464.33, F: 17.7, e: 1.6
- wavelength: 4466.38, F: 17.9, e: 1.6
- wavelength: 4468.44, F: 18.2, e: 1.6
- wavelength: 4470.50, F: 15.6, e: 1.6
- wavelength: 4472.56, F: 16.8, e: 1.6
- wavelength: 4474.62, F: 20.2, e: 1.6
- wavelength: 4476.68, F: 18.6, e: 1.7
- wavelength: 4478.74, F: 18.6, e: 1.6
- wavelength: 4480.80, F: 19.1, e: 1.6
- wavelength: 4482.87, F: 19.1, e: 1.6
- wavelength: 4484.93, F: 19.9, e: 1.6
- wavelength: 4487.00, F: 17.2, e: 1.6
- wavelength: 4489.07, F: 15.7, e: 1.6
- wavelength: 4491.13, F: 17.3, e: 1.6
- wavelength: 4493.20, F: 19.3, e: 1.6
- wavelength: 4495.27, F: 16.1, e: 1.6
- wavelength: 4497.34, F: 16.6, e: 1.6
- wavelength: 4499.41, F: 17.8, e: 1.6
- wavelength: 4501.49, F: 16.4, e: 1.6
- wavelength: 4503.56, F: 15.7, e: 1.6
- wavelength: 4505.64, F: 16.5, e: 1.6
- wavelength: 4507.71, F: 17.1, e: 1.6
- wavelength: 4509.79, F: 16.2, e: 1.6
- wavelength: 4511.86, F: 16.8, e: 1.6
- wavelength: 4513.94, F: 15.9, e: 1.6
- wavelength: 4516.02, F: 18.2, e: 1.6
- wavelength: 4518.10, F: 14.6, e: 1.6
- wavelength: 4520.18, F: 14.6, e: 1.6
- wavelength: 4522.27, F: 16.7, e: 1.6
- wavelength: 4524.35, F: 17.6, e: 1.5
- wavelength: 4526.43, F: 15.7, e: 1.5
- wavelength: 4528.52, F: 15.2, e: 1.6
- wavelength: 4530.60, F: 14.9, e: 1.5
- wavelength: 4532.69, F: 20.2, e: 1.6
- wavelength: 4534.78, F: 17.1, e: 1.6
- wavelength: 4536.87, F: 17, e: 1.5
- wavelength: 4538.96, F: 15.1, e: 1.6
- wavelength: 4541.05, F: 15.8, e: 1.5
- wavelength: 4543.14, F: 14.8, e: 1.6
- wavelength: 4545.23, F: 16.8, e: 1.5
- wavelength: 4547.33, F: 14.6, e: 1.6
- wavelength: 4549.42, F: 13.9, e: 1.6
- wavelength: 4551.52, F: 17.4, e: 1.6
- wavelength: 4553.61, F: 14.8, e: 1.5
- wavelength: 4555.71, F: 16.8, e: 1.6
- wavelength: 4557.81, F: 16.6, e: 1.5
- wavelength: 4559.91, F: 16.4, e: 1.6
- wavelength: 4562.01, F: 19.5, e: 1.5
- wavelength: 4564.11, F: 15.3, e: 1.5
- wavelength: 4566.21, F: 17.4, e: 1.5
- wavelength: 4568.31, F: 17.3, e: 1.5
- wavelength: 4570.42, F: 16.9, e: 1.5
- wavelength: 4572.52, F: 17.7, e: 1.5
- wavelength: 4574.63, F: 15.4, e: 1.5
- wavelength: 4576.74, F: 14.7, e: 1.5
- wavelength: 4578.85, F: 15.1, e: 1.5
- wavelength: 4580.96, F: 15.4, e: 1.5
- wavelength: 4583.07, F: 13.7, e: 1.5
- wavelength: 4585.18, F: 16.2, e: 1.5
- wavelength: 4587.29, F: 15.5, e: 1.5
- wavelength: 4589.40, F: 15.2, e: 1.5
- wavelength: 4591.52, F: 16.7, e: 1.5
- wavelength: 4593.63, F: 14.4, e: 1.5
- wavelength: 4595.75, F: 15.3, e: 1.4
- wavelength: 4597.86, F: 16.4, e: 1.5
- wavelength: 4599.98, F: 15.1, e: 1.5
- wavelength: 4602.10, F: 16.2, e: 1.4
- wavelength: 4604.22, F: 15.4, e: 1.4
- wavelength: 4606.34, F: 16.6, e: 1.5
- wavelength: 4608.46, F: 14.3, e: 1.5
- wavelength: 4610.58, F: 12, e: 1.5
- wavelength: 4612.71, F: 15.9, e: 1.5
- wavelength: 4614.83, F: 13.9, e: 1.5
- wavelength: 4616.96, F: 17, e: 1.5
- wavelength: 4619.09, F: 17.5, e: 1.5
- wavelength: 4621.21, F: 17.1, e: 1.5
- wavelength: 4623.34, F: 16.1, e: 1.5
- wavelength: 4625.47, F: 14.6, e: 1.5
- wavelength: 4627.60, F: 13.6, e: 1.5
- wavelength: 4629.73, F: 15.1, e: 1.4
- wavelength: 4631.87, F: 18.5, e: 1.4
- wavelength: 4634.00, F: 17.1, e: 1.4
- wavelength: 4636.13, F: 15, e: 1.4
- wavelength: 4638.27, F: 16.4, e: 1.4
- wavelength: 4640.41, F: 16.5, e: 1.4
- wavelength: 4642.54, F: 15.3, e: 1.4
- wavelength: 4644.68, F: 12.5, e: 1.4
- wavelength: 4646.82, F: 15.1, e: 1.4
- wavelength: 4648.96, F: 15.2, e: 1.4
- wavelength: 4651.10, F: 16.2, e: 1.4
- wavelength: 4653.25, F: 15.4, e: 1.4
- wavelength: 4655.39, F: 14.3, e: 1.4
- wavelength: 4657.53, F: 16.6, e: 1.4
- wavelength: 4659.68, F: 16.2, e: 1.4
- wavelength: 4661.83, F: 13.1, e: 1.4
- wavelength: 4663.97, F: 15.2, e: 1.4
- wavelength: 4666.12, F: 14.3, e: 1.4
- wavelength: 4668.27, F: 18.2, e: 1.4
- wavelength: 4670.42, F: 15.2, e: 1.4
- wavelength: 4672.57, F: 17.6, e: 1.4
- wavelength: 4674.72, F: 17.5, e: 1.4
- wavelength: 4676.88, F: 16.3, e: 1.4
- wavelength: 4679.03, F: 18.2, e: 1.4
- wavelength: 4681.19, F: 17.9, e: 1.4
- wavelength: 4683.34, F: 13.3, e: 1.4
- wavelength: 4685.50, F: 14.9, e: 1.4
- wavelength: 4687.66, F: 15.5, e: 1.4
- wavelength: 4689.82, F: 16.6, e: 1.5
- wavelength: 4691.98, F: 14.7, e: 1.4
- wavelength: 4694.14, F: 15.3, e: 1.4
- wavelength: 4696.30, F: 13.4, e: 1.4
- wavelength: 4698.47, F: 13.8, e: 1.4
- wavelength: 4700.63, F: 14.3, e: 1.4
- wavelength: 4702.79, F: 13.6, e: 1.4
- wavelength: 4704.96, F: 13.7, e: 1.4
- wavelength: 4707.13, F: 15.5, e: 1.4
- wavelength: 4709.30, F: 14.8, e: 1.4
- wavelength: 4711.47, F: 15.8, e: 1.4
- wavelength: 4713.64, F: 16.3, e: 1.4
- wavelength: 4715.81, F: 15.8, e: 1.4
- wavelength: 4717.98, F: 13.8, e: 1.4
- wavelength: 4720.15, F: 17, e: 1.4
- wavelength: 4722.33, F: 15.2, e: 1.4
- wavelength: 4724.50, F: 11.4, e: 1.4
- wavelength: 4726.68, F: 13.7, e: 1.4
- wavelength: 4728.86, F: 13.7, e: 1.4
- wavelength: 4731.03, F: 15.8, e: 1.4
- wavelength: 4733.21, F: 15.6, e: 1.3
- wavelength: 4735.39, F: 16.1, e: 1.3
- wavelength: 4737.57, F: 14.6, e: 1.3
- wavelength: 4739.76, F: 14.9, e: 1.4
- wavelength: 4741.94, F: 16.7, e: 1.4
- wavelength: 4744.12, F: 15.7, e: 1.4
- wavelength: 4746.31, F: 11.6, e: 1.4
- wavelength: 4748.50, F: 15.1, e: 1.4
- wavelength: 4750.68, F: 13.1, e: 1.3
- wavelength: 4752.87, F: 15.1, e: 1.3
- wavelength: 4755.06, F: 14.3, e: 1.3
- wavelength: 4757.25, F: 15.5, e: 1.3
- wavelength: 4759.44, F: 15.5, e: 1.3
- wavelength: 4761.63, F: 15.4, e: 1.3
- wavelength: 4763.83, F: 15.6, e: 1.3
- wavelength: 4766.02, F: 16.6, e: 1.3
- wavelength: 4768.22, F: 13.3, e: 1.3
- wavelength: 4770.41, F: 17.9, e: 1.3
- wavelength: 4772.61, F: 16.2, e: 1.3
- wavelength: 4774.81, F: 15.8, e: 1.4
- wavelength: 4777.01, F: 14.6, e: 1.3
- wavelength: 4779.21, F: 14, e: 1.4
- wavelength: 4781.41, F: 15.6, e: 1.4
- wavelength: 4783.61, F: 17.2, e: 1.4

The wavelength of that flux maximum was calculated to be 4720.15 angstrom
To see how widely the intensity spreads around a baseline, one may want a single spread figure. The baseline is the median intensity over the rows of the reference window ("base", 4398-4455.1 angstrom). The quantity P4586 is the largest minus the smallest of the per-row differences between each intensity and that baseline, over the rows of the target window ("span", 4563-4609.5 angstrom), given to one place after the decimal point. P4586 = 4.0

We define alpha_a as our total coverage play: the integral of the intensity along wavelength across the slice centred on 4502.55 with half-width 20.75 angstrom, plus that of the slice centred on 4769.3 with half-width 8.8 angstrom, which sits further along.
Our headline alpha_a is 976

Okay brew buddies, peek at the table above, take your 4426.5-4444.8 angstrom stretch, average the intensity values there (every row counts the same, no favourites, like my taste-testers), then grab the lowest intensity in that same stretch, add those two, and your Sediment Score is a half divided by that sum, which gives 0.0157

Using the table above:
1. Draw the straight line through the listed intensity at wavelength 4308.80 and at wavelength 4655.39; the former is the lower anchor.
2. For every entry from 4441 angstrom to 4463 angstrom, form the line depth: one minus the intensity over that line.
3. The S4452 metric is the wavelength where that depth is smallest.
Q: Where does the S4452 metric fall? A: 4460.22 angstrom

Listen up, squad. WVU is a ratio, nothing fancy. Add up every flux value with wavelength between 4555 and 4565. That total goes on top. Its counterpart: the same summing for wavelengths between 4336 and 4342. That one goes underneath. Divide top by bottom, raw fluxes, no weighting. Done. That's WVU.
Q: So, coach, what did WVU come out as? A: 1.8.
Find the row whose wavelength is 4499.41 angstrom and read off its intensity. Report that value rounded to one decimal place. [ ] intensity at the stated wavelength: 17.8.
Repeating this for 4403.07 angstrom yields 18.9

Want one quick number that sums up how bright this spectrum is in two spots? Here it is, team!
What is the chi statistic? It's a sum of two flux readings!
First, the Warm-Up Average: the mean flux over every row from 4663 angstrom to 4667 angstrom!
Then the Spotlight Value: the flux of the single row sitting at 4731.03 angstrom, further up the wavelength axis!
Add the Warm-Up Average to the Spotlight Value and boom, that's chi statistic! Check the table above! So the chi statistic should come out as 30.6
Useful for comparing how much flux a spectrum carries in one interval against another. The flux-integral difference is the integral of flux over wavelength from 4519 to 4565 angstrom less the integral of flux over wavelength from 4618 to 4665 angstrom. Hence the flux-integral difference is 14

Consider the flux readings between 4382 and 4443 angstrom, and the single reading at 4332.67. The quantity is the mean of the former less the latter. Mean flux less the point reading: -1.1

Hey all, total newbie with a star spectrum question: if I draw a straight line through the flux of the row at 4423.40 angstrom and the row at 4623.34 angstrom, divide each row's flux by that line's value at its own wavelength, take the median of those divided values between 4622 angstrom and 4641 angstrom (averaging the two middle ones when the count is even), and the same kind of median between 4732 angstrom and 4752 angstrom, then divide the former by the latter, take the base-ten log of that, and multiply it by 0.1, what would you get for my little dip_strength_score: 0.0049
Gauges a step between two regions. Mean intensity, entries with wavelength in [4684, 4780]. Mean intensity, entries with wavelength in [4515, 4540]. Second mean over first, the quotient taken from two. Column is 0.90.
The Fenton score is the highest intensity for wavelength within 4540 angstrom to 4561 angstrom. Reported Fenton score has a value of 17.4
